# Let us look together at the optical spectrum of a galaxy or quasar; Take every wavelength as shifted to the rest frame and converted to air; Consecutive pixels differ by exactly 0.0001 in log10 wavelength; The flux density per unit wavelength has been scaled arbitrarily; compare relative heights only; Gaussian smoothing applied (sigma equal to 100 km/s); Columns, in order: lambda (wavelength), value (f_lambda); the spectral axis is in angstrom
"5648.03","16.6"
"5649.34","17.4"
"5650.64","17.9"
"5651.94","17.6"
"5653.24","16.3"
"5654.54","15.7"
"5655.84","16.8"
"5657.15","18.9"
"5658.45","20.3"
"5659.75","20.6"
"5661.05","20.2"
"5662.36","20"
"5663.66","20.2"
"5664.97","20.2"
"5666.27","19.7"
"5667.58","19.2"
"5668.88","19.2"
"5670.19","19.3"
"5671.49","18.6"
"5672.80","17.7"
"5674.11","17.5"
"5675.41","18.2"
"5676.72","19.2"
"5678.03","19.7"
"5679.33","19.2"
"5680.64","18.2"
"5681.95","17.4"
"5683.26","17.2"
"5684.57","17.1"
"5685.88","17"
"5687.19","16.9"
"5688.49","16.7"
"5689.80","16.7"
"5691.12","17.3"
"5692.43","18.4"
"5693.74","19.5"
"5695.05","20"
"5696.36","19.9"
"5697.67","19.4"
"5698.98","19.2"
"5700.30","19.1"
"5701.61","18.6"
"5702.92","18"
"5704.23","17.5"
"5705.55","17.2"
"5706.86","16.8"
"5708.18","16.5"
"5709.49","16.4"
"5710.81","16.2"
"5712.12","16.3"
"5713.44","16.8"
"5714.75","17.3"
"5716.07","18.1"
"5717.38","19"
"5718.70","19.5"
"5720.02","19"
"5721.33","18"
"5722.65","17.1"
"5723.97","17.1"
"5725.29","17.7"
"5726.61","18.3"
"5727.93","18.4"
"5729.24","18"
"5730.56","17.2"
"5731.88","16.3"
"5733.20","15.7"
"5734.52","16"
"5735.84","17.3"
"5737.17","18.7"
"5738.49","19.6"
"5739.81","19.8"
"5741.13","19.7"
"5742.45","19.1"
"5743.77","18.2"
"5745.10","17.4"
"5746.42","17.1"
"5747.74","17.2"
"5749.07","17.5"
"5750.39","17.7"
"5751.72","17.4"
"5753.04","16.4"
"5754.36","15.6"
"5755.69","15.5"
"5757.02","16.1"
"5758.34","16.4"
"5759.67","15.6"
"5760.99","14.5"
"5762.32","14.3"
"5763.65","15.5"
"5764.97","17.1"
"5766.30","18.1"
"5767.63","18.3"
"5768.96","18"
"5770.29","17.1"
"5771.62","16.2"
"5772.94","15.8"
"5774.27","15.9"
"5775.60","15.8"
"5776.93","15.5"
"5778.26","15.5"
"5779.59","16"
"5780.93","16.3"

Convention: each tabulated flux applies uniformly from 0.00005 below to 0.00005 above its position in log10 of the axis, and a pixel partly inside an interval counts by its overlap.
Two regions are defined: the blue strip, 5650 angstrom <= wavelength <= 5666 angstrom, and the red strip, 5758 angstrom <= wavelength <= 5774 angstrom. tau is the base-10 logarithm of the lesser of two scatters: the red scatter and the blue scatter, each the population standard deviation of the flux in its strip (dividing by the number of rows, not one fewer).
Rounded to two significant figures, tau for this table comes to 0.11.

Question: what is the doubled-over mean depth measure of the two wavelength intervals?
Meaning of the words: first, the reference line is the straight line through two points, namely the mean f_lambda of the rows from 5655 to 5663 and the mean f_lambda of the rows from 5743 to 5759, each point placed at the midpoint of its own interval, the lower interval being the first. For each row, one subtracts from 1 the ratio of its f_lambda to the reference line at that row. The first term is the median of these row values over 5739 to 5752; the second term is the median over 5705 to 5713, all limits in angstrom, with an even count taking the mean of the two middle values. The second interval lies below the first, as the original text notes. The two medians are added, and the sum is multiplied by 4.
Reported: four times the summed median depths 0.19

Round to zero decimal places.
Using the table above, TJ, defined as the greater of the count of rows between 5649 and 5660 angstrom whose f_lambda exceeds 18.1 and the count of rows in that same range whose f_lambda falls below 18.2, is 6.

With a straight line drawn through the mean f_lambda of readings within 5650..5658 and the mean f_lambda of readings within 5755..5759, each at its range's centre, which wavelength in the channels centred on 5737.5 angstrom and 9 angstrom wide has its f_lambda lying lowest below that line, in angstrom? 5733.20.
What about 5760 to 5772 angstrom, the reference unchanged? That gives 5762.32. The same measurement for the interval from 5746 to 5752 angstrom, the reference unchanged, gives 5746.42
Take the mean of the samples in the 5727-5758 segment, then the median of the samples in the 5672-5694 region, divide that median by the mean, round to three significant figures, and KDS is 1.00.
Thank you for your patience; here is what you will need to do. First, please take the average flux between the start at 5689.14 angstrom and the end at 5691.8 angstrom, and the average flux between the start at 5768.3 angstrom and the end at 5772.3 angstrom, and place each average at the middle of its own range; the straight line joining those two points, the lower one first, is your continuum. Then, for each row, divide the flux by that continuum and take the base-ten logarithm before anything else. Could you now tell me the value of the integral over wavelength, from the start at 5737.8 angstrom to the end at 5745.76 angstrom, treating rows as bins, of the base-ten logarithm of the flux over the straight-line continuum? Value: 0.36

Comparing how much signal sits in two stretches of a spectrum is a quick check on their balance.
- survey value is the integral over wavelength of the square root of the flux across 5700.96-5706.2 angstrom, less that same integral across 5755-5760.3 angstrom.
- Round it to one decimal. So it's 1.0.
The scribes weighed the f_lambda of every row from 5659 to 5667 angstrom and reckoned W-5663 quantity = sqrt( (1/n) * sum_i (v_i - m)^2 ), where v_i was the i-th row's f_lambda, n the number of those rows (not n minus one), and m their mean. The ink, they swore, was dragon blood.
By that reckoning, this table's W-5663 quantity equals 0.3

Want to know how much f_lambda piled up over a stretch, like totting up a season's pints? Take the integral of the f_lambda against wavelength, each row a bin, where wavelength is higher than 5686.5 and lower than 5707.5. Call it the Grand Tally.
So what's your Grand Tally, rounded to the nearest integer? 382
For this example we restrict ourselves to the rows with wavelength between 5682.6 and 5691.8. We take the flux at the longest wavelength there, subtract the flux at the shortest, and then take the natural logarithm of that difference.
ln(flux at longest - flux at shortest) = -2.3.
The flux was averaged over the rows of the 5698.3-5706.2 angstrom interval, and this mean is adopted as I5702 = 18.3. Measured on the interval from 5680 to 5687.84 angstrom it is 17.3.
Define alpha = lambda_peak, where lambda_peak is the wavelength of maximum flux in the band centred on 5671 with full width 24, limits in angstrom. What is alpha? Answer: 5659.75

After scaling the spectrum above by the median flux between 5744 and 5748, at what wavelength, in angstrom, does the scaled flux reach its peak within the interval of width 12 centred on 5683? 5678.03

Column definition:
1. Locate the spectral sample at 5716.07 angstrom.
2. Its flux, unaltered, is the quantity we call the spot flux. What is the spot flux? 18.1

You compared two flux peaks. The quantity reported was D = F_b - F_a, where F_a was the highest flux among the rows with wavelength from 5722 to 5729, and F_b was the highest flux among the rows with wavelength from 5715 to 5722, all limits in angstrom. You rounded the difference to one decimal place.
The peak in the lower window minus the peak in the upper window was 1.1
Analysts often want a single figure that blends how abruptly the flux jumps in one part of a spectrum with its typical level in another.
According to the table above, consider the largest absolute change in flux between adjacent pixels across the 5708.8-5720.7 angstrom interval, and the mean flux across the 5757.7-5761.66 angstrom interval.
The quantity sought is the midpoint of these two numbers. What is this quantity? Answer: 8.2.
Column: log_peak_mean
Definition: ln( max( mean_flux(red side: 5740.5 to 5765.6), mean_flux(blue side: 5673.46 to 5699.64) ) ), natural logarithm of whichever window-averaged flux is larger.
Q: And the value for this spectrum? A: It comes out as 2.90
